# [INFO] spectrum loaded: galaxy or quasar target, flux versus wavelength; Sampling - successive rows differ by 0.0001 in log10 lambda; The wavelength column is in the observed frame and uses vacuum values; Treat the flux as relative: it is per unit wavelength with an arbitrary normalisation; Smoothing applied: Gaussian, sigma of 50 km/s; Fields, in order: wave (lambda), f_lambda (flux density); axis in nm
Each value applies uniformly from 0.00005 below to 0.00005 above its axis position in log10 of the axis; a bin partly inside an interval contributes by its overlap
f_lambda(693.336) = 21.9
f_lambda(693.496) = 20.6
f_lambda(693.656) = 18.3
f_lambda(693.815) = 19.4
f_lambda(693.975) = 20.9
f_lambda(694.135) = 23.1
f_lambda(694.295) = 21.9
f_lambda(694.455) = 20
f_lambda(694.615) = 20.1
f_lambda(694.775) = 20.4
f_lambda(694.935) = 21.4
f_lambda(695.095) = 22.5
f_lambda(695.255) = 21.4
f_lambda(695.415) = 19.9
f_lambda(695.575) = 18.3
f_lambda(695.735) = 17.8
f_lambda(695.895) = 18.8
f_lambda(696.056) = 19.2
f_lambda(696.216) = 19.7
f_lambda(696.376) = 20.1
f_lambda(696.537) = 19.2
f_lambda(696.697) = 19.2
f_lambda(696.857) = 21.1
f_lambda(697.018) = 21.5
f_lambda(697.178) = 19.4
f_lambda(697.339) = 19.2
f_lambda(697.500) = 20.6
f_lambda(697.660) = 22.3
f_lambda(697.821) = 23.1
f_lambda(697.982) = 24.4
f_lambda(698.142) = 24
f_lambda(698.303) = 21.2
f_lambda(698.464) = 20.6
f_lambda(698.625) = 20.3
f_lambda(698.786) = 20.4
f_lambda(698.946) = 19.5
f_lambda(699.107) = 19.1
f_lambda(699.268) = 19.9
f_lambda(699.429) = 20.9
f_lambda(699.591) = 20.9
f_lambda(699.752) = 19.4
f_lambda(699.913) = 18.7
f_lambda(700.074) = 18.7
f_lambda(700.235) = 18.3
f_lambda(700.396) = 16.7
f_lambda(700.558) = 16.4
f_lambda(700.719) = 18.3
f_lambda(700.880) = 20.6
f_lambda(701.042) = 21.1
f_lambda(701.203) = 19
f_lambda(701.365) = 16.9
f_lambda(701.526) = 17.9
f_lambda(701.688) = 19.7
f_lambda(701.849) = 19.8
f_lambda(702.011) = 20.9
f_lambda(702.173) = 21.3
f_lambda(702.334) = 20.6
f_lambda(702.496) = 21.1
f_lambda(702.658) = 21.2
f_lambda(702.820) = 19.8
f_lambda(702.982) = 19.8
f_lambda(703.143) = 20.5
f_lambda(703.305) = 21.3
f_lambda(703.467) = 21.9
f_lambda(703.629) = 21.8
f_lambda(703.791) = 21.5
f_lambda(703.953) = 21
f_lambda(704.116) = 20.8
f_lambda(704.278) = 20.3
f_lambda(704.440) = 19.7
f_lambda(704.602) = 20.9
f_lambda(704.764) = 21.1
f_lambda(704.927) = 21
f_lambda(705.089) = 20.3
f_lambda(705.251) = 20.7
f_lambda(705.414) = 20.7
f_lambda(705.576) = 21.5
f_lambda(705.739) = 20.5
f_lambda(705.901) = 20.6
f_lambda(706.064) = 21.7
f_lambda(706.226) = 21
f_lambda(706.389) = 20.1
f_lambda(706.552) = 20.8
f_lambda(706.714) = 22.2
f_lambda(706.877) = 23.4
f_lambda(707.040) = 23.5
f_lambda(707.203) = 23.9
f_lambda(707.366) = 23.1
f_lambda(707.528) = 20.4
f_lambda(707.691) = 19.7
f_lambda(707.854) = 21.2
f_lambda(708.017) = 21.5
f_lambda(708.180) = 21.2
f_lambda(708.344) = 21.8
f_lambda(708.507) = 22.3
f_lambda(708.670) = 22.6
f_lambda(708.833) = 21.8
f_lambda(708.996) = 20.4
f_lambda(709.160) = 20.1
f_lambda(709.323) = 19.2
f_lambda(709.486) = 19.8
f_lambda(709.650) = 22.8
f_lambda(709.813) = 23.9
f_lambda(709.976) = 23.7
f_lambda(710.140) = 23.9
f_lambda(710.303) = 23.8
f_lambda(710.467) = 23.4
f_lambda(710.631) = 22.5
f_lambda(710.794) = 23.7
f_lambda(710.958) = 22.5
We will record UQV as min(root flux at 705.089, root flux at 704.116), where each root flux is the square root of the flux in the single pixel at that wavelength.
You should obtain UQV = 4.51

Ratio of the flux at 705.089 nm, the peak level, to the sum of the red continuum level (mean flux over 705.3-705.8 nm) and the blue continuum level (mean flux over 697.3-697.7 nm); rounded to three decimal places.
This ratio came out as 0.488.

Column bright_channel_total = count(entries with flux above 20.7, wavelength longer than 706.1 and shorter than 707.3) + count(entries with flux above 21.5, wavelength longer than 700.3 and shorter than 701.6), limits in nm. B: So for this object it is 6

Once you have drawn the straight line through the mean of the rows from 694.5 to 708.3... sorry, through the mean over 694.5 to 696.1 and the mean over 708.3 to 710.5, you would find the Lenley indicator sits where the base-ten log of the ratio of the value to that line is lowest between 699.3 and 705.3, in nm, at 700.558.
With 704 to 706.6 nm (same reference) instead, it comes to 704.440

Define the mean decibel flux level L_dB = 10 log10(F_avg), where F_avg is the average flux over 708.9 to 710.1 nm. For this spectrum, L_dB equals 13.3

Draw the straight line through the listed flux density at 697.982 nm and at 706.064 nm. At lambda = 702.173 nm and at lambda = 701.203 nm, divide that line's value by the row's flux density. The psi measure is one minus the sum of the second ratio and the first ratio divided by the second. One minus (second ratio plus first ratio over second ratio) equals -1.11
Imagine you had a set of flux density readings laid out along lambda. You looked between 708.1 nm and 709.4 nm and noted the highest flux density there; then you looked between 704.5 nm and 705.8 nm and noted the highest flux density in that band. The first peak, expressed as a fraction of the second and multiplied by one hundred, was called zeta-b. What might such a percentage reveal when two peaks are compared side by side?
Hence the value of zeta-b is 105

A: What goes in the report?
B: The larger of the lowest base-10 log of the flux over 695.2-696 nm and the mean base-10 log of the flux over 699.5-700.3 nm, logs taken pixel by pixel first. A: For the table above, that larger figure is 1.283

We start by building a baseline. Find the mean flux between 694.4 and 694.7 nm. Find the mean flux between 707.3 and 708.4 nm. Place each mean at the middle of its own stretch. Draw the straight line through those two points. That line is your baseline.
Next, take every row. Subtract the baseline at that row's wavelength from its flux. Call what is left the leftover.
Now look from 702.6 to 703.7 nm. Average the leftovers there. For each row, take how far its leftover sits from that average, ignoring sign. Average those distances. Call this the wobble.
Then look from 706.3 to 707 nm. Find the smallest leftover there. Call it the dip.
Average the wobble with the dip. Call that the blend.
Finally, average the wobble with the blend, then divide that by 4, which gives 0.07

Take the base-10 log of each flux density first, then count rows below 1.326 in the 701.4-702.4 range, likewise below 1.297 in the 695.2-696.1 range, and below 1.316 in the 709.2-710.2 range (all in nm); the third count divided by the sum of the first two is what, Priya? 0.2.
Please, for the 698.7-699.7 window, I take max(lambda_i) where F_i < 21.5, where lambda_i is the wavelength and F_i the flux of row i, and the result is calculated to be 699.591 nm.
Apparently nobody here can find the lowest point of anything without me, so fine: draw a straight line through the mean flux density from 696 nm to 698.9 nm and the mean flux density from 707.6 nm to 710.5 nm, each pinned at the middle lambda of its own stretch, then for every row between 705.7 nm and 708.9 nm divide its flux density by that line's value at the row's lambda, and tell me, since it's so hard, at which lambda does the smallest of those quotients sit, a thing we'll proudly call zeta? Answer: 707.691 nm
